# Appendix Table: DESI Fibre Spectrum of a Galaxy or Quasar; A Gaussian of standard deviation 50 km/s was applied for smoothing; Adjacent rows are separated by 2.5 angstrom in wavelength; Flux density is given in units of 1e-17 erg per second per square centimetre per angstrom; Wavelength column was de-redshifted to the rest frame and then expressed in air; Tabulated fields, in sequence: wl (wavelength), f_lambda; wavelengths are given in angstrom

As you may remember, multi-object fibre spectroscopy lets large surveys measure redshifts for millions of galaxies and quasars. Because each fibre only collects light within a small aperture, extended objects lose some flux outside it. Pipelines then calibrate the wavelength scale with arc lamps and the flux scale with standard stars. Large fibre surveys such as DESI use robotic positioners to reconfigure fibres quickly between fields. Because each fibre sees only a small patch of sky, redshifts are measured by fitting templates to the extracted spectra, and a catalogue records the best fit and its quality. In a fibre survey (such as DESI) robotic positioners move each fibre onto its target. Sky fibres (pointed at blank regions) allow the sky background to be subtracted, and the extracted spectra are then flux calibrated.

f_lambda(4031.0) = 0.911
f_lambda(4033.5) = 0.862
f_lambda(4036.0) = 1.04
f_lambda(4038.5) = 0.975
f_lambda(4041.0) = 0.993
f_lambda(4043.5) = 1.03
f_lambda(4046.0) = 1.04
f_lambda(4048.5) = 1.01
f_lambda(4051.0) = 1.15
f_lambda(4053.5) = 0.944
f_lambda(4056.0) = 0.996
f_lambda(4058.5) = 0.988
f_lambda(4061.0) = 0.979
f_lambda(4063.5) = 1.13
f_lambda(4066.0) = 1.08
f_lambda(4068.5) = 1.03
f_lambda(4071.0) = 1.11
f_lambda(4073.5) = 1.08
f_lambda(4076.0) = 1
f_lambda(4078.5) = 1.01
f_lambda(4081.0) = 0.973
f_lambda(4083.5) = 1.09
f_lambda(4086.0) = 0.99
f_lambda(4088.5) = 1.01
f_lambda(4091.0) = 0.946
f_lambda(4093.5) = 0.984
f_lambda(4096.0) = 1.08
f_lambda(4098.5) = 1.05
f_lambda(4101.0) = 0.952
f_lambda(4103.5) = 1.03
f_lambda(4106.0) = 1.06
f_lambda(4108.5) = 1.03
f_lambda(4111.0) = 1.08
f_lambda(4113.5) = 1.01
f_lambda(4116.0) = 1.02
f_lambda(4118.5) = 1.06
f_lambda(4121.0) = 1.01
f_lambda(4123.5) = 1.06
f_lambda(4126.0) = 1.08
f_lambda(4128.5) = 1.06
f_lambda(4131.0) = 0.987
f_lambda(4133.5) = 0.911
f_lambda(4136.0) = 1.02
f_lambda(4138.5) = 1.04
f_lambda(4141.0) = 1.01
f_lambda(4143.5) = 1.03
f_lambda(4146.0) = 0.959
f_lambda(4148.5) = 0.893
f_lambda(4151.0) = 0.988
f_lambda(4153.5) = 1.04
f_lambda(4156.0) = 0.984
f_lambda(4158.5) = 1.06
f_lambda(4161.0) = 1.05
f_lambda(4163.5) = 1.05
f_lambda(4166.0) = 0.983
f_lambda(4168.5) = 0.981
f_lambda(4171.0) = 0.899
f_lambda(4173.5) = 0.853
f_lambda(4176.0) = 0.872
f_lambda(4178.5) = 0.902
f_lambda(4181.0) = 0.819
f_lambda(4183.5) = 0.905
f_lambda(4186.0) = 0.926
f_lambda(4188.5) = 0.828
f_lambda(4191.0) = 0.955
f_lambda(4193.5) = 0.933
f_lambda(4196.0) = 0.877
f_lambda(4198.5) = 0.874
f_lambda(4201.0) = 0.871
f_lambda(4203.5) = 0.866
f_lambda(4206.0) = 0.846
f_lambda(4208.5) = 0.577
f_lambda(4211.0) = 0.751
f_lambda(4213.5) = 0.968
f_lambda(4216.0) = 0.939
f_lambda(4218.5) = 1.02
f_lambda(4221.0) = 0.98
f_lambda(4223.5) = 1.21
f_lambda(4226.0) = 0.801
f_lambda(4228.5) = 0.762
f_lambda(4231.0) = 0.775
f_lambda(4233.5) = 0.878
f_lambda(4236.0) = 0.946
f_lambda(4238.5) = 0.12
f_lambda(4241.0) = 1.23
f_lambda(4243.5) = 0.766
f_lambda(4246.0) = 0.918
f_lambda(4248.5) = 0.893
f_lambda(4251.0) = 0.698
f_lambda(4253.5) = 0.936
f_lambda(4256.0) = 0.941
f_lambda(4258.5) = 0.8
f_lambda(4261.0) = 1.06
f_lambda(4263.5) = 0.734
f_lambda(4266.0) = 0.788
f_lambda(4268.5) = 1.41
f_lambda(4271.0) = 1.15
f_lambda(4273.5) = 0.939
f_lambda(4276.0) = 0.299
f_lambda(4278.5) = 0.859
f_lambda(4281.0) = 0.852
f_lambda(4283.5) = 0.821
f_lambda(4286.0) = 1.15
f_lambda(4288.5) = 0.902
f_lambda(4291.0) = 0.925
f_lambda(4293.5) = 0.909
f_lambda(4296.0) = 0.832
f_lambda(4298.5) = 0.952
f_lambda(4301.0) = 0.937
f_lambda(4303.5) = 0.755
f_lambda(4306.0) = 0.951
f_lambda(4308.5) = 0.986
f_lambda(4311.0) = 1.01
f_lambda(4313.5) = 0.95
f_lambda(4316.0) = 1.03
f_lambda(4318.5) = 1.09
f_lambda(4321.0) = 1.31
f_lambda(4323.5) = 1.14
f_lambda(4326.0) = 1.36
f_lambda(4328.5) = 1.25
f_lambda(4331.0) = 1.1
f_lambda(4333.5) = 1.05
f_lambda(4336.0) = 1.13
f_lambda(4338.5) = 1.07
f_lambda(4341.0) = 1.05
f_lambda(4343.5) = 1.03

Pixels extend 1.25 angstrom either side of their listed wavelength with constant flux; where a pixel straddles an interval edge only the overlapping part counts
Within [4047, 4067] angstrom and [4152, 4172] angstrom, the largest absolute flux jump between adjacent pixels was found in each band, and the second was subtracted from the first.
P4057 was 0.12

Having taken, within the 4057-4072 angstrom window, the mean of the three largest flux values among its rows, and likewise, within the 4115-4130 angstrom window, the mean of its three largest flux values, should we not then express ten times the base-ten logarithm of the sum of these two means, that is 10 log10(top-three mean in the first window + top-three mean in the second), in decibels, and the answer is 3.37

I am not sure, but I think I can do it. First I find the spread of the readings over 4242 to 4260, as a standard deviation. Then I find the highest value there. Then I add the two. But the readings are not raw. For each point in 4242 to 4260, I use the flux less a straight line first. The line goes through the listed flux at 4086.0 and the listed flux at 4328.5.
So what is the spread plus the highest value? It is -0.14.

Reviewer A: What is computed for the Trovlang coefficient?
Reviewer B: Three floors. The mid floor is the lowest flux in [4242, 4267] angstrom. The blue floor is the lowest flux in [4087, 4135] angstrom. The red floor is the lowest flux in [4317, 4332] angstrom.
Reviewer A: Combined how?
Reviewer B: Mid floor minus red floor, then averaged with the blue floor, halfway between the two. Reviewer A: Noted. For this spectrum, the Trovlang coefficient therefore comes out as 0.26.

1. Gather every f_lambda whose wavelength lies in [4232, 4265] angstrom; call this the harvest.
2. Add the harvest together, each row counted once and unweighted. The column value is 10.9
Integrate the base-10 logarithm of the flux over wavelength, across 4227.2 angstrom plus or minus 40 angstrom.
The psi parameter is -6.8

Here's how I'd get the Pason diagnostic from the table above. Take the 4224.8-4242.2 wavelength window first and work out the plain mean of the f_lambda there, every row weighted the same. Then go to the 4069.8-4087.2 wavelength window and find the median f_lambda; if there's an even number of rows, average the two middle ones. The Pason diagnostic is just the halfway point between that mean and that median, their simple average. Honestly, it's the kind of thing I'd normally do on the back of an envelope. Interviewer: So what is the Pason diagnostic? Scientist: 0.90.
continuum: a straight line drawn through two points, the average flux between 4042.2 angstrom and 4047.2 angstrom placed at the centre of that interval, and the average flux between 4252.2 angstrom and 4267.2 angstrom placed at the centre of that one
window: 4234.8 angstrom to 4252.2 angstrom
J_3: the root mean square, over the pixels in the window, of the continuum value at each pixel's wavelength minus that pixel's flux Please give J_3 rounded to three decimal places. 0.330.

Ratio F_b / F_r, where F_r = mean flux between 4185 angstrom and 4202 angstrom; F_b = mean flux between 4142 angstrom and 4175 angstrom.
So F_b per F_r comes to 1.10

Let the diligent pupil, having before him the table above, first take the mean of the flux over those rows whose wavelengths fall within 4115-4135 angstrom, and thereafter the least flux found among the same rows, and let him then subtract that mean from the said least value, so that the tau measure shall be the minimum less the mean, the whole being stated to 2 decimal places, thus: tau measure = -0.11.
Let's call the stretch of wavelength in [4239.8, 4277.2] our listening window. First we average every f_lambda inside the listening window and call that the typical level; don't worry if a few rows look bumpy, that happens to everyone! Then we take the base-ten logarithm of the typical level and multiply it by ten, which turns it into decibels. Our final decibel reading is -0.4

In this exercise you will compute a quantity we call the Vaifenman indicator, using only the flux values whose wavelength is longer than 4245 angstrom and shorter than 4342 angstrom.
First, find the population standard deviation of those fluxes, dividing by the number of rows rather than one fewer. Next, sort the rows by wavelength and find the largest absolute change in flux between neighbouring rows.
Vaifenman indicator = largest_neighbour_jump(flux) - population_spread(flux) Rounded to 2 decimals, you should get 0.44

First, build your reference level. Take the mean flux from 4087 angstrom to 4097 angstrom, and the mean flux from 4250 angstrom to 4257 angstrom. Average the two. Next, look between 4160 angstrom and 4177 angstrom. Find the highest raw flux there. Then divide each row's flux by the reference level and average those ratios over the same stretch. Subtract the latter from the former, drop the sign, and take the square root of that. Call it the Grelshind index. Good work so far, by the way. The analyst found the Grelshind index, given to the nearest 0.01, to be 0.16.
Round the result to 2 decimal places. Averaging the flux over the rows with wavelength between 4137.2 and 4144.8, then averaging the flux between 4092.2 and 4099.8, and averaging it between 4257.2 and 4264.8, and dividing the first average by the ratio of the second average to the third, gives 0.86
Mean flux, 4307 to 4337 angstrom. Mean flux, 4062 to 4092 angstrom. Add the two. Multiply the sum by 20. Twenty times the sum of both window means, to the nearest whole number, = 43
